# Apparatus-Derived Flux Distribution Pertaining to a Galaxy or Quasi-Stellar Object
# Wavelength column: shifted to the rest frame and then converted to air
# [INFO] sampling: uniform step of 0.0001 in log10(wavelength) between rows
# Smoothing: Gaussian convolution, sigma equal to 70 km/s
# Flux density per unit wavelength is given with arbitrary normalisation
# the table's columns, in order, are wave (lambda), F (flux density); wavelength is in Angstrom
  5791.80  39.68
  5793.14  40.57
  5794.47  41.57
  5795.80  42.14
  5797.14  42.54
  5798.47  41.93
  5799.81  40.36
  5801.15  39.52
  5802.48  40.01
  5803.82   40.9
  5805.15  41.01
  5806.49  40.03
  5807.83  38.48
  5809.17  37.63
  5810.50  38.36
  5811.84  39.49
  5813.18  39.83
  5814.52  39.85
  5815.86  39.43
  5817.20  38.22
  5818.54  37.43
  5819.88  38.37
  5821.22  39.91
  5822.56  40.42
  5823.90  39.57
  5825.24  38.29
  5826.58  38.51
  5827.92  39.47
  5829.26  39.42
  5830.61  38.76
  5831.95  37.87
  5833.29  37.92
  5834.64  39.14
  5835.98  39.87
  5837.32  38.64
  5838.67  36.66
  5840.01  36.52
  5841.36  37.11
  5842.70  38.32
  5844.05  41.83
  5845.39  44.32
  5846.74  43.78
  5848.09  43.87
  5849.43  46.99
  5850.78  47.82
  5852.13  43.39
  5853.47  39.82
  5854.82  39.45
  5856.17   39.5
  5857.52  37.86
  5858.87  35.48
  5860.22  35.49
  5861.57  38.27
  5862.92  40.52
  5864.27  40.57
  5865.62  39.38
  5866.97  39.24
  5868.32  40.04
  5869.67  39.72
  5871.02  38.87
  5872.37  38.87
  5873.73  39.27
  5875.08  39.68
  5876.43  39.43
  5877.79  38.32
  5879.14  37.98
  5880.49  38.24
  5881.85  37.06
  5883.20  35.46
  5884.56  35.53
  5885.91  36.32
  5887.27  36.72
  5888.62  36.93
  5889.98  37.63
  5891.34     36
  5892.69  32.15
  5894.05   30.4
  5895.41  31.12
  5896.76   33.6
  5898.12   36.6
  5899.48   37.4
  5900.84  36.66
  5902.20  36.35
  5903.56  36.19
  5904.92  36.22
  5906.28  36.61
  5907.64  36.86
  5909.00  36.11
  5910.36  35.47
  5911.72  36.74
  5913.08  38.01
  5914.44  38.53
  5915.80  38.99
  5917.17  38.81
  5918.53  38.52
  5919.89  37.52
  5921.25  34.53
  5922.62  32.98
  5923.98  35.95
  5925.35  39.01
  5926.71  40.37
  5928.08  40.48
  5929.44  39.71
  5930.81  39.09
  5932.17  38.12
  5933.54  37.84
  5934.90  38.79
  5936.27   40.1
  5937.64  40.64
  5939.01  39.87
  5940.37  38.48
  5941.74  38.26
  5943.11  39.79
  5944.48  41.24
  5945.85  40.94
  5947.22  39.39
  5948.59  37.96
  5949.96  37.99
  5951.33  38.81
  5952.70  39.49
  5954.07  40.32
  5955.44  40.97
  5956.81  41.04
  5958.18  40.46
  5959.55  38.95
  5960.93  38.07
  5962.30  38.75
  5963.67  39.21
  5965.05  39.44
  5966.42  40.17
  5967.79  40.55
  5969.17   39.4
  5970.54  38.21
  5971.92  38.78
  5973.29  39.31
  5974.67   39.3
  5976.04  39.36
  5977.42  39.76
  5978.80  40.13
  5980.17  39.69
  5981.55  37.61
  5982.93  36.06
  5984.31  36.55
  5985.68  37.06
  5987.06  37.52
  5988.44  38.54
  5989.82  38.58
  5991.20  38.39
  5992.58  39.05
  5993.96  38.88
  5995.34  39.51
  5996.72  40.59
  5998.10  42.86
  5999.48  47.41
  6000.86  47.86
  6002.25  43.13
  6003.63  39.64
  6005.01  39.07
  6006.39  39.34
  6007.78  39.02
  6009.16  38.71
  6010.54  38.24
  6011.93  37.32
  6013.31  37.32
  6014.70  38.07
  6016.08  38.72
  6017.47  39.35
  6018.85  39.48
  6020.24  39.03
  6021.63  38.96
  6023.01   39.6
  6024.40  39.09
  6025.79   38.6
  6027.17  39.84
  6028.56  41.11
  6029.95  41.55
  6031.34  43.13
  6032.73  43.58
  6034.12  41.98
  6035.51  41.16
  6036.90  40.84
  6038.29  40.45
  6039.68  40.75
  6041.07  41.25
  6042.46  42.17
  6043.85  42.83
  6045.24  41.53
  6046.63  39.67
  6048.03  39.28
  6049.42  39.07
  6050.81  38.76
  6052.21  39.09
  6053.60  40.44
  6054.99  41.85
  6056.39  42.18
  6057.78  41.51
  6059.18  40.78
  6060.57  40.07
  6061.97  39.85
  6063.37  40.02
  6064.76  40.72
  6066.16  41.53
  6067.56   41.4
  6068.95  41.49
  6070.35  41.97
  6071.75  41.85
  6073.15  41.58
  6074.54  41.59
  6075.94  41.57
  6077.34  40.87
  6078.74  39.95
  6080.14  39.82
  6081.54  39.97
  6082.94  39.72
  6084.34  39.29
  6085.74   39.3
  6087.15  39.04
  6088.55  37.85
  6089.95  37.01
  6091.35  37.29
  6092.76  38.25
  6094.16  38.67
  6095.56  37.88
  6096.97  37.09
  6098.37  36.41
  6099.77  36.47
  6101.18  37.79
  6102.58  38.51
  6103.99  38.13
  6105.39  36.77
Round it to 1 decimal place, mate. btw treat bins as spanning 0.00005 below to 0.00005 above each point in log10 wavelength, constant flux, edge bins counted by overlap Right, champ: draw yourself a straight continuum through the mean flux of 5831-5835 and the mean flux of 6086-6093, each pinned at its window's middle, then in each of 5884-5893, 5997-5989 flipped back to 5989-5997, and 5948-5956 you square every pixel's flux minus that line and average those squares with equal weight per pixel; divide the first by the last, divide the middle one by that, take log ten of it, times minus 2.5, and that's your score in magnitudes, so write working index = 0.6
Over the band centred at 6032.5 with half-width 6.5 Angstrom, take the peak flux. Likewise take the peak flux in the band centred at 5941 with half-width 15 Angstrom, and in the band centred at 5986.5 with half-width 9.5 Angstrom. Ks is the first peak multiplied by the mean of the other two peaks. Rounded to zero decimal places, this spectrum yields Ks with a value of 1773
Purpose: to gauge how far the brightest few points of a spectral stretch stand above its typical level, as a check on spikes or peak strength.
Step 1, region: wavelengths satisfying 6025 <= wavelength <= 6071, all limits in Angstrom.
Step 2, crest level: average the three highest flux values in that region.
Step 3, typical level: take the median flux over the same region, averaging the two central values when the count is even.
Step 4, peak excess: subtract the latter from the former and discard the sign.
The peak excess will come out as 2.07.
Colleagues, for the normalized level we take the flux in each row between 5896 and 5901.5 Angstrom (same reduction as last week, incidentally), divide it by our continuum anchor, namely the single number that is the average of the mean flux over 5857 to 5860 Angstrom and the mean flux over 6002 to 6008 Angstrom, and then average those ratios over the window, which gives 0.94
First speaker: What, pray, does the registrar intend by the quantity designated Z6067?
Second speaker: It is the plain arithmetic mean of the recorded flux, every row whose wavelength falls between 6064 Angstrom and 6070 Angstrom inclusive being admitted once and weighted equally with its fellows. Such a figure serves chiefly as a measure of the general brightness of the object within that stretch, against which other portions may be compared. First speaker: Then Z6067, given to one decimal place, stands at 41.3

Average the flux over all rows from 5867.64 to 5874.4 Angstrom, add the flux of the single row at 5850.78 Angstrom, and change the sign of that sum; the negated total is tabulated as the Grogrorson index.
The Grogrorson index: -87.2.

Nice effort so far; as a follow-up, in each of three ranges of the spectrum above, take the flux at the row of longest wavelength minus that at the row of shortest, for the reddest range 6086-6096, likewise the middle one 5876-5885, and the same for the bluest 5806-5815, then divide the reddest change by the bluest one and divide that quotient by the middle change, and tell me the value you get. -1.7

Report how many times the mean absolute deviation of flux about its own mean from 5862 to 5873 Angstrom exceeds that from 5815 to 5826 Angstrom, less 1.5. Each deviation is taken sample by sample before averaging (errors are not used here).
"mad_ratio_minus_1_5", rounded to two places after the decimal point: -0.86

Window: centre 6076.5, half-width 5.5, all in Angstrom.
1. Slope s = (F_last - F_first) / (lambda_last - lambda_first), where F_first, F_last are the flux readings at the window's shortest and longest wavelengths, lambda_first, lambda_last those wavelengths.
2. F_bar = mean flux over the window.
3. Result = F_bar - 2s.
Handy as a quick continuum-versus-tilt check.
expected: 41.3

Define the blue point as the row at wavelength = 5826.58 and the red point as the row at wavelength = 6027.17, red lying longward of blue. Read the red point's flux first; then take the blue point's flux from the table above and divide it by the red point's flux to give 0.97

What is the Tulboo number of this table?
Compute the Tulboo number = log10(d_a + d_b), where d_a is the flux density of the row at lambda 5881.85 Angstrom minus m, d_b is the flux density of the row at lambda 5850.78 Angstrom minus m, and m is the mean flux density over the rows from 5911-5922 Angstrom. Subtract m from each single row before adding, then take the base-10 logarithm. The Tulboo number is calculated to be 1.0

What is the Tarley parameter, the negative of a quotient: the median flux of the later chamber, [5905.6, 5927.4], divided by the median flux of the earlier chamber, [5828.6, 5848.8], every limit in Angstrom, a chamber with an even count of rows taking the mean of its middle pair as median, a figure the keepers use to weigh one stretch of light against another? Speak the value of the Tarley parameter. -0.959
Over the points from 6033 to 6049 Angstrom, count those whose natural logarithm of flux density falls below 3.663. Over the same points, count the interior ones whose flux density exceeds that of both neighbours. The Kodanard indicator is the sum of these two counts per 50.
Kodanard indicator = 0.020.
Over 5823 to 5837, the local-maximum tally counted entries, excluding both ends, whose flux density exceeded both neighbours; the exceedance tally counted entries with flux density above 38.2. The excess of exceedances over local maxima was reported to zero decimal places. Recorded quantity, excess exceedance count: 7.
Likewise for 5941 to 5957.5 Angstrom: 9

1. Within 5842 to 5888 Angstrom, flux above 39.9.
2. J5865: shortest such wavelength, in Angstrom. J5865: 5844.05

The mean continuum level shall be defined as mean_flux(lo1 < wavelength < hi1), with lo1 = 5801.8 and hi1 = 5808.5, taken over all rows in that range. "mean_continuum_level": 40.1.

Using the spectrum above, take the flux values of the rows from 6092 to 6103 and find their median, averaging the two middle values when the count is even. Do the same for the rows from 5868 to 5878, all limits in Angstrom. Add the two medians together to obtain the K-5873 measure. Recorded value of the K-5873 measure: 77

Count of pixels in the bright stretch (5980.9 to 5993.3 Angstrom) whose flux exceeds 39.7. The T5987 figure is 0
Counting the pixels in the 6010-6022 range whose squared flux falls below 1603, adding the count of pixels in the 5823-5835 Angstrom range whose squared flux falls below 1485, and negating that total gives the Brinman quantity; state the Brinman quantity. -13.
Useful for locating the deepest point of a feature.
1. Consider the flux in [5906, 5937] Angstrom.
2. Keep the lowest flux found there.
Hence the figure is 32.98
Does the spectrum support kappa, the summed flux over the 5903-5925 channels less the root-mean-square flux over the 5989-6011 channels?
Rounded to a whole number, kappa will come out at 547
